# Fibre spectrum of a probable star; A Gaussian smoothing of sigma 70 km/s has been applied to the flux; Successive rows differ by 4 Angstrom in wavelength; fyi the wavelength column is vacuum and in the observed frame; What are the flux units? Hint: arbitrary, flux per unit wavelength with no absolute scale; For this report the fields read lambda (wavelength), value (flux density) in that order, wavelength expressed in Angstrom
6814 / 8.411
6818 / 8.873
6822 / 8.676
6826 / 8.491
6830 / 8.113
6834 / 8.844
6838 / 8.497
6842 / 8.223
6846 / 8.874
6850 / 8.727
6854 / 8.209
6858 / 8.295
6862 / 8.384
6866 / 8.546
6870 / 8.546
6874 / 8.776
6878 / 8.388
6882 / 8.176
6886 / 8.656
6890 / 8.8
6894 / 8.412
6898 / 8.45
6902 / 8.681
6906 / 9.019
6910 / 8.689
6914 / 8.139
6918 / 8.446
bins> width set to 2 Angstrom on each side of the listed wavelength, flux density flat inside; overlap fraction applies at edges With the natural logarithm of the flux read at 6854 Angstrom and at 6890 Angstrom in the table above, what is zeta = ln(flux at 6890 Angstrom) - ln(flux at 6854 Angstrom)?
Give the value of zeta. 0.07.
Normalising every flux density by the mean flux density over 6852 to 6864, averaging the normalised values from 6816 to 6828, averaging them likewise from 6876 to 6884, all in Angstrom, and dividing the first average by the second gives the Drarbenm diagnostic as 1.05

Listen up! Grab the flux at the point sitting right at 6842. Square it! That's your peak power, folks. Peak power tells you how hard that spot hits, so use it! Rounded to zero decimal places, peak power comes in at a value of 68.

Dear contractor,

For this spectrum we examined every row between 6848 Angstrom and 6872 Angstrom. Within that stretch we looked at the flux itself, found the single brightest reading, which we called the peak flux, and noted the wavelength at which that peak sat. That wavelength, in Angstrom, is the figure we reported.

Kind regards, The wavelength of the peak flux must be 6850 Angstrom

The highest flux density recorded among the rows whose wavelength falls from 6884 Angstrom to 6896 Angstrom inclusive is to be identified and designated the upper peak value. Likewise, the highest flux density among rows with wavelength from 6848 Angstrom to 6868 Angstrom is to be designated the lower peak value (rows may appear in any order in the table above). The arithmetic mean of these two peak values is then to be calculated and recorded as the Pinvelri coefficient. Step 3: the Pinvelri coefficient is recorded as 8.76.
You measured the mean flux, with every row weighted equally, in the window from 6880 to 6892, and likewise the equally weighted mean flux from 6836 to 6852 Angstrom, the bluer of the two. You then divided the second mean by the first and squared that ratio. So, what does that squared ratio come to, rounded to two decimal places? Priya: 1.01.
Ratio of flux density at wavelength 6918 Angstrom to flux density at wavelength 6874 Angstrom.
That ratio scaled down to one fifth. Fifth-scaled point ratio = 0.192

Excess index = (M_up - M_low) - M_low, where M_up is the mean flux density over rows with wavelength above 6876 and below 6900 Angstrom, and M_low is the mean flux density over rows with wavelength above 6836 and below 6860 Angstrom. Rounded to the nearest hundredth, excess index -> -8.46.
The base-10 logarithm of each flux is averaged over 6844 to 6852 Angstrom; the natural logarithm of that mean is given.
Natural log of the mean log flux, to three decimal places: -0.057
